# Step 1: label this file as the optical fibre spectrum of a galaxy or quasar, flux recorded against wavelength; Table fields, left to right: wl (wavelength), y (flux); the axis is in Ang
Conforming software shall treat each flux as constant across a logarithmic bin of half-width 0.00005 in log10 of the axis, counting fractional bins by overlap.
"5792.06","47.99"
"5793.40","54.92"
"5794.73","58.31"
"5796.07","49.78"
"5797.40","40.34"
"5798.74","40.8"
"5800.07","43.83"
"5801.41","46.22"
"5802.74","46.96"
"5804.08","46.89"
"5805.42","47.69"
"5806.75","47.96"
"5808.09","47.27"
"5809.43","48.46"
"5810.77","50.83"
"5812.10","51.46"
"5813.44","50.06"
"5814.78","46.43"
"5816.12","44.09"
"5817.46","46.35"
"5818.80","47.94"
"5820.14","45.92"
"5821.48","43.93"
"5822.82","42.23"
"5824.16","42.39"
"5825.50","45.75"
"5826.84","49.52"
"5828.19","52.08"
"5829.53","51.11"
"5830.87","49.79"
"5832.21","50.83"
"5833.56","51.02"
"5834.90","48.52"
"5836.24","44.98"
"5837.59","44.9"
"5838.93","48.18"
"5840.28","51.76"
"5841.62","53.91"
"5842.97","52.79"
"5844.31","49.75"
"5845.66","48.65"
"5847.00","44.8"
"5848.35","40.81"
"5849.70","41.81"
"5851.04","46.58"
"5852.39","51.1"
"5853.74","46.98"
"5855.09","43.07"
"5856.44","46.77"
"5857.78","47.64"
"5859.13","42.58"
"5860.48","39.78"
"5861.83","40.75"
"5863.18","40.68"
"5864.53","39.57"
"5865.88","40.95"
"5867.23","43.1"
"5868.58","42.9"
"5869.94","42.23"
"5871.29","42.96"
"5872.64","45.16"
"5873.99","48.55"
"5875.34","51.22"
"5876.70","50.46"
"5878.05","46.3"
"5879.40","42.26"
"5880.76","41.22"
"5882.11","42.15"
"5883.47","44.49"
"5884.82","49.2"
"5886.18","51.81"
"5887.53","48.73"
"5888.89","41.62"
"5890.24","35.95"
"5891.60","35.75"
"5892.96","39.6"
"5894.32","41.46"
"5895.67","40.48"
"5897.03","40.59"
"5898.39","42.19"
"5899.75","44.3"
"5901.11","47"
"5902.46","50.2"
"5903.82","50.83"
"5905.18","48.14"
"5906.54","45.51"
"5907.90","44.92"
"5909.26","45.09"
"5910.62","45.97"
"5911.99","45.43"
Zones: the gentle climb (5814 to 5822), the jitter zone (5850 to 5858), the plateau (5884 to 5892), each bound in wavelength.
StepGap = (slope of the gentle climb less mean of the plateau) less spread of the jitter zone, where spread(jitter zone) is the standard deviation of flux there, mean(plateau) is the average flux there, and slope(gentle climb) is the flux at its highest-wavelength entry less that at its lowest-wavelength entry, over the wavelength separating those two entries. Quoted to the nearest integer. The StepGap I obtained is -47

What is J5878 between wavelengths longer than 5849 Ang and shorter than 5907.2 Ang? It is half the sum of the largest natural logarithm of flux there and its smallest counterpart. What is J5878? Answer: 3.76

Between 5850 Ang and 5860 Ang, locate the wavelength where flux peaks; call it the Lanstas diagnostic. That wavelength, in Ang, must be 5852.39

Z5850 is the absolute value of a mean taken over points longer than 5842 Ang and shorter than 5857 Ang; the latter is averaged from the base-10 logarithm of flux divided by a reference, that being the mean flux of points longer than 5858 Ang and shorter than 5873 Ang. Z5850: 0.046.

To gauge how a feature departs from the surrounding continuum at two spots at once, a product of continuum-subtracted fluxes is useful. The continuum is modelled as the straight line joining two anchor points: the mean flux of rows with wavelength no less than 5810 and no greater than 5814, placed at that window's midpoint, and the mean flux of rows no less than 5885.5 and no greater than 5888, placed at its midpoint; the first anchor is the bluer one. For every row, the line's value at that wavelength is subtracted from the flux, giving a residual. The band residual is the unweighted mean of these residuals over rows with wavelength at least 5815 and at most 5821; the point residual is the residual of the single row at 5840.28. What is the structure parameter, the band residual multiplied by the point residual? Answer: -5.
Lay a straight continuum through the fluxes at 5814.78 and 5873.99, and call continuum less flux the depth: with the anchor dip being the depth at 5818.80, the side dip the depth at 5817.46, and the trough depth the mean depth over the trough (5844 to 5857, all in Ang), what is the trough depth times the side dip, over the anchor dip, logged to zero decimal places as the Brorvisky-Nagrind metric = 0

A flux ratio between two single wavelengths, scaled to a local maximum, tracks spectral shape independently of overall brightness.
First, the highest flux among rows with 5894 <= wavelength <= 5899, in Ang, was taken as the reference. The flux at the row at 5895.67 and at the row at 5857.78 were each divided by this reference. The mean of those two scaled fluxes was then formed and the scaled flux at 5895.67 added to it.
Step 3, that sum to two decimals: 2.00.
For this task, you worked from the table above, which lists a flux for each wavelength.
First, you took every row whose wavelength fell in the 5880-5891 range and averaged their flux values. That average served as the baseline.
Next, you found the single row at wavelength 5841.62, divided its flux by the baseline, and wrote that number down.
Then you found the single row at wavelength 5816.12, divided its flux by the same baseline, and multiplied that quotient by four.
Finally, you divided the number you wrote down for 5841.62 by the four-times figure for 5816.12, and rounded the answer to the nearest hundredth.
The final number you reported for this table 0.31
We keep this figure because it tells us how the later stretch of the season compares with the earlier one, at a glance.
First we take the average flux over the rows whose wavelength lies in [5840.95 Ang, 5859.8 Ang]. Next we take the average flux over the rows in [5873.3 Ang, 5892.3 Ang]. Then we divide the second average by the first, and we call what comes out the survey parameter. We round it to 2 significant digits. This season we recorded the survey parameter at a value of 0.96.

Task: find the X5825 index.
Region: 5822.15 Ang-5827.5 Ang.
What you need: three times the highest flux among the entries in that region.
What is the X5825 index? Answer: 149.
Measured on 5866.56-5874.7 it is 146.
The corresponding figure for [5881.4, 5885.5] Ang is 148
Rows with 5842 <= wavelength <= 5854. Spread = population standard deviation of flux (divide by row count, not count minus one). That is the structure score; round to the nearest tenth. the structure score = 3.8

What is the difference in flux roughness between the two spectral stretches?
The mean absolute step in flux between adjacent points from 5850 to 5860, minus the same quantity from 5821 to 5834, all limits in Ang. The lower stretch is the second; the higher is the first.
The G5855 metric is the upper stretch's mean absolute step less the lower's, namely 2.0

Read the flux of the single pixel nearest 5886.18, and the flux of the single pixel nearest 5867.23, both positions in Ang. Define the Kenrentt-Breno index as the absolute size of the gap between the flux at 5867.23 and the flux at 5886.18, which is 9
